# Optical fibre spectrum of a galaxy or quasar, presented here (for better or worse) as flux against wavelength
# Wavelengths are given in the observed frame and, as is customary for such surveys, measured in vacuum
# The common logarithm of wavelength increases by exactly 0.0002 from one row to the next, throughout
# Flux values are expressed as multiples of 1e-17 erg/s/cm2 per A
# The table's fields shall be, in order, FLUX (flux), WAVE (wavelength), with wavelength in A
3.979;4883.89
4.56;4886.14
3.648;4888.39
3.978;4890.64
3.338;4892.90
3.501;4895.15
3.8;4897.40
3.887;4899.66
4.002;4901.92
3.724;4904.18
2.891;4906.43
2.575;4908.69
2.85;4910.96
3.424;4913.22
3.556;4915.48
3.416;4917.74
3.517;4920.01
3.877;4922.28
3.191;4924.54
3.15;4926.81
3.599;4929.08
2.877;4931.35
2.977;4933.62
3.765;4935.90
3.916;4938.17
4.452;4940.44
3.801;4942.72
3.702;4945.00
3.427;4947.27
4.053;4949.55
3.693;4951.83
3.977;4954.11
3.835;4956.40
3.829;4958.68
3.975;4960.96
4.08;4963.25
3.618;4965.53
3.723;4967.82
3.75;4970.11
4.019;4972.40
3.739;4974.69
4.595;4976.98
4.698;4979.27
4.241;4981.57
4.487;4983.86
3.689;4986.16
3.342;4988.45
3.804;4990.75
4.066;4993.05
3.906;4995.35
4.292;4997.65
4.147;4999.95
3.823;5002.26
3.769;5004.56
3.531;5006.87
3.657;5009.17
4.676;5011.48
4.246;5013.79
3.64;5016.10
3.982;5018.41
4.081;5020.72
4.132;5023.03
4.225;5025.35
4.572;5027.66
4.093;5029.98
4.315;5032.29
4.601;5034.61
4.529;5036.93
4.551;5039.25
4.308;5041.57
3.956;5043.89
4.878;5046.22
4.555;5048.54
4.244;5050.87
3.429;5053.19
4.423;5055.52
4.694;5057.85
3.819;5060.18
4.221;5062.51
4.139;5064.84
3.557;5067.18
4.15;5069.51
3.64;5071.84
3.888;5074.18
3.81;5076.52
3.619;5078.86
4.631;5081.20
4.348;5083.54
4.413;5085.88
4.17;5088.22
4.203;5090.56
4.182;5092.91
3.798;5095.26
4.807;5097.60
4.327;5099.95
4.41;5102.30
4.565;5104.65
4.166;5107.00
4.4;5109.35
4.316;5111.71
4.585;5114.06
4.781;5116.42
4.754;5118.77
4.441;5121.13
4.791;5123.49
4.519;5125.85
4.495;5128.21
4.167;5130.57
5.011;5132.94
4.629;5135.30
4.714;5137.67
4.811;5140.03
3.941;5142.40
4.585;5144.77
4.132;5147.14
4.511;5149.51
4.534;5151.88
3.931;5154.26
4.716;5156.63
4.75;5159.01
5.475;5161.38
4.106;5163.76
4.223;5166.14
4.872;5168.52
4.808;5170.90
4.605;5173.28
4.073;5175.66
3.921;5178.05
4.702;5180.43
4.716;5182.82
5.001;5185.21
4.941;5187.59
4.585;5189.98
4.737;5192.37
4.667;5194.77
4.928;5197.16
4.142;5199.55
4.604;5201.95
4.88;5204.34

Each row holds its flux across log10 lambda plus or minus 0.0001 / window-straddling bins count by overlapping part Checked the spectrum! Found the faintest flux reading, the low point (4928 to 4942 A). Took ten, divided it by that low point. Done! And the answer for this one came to 3.5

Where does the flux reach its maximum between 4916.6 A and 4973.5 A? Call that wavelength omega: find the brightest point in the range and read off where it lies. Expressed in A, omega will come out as 4940.44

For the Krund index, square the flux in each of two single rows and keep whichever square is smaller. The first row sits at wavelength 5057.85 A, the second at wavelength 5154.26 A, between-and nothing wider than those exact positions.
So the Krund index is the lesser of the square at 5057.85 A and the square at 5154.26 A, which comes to 15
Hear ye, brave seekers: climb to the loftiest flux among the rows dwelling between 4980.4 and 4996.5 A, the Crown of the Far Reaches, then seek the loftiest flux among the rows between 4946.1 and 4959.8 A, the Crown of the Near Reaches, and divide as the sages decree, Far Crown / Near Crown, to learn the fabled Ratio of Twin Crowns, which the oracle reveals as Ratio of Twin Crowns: 1.107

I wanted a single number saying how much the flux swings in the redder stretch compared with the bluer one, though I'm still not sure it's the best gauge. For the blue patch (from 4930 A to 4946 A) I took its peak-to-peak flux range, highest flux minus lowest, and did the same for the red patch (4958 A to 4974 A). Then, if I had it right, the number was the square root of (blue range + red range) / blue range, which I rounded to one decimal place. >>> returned 1.1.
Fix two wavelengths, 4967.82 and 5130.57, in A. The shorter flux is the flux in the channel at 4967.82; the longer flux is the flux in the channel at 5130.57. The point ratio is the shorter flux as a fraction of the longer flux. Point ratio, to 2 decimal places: 0.89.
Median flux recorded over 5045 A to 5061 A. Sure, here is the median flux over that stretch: 4.4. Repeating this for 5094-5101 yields 4.3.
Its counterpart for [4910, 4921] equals 3.4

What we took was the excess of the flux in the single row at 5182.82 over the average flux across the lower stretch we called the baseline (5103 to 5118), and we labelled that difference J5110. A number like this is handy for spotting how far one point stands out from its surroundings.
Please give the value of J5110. 0.2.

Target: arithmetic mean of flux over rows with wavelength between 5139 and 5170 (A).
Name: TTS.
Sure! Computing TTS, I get 4.51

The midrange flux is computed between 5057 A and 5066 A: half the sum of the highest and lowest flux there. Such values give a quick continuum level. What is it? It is 4.3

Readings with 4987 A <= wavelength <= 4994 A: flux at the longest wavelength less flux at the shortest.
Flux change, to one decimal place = 0.7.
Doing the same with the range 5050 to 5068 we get -0.7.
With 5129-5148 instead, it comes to 0.0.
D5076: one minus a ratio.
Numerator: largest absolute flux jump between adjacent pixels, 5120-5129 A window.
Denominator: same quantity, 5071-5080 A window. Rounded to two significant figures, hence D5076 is -0.41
